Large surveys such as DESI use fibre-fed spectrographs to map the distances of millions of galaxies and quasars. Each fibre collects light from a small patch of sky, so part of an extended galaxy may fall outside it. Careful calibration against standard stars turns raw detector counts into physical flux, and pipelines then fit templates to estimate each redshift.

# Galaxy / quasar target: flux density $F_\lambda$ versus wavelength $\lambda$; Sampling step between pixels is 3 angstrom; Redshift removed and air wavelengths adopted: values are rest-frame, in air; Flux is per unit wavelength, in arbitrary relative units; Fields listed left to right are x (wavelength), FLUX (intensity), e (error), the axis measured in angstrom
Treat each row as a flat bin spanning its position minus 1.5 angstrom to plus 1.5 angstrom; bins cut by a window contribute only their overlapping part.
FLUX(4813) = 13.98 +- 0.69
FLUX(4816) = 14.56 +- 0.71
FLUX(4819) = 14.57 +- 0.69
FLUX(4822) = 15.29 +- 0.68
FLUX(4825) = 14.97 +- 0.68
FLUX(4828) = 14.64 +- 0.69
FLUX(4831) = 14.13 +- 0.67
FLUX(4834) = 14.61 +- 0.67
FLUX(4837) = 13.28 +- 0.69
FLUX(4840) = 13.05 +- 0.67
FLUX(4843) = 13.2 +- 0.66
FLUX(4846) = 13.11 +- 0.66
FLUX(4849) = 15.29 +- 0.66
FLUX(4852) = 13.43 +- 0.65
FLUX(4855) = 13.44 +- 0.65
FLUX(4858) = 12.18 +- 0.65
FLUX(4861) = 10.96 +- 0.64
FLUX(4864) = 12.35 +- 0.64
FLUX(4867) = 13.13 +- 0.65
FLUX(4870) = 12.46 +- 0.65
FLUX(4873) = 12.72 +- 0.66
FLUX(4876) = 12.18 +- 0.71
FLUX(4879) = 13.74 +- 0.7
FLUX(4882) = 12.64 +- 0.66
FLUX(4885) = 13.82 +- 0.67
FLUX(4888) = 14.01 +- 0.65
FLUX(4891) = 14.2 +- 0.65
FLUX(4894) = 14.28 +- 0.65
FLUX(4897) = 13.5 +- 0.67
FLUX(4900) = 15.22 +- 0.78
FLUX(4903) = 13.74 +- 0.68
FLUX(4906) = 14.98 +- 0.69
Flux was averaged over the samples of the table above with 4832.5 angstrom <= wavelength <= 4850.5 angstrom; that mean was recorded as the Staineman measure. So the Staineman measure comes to 13.8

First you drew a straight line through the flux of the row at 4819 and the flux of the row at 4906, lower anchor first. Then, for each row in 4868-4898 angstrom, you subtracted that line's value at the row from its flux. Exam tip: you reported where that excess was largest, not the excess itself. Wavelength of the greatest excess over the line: 4894 angstrom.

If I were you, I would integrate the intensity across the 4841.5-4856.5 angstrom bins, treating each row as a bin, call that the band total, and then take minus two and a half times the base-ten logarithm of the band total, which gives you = -5.78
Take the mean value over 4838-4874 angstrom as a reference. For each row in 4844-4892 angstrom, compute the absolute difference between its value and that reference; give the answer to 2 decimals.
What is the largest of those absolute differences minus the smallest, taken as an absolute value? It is 2.18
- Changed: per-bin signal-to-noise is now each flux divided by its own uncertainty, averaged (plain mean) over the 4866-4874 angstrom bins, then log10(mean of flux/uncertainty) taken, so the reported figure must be 1.29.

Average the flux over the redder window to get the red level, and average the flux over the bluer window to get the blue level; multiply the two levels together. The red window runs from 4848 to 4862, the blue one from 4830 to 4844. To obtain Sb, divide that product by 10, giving 17.8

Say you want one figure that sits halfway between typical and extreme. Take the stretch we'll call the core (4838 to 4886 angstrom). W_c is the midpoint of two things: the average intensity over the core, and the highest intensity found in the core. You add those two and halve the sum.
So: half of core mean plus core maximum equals 14.1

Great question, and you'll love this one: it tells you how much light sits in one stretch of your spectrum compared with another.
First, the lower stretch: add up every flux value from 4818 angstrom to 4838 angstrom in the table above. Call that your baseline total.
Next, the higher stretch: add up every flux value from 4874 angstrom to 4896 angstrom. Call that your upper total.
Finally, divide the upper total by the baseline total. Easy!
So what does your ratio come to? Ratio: 0.93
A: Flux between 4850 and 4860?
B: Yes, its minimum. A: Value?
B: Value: 12.18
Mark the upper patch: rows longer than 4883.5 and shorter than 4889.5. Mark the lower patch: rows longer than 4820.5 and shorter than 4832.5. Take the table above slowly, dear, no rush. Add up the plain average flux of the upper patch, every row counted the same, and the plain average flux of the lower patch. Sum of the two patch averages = 28.67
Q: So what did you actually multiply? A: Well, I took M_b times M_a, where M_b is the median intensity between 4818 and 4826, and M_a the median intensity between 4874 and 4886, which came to 197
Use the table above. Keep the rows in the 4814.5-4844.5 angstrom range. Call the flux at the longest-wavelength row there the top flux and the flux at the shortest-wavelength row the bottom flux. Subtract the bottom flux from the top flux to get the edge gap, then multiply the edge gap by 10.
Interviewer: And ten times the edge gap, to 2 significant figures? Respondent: -14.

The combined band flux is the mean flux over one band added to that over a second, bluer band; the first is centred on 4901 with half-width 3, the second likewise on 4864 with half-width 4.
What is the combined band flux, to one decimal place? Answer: 26.6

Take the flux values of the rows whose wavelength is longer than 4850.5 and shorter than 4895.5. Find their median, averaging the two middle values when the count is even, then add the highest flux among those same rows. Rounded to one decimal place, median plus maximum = 27.4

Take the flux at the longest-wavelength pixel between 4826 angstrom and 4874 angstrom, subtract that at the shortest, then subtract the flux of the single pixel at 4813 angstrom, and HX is -15.9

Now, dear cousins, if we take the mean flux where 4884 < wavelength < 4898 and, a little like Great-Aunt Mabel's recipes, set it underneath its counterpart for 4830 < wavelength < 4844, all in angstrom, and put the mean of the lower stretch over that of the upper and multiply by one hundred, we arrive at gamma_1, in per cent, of 98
